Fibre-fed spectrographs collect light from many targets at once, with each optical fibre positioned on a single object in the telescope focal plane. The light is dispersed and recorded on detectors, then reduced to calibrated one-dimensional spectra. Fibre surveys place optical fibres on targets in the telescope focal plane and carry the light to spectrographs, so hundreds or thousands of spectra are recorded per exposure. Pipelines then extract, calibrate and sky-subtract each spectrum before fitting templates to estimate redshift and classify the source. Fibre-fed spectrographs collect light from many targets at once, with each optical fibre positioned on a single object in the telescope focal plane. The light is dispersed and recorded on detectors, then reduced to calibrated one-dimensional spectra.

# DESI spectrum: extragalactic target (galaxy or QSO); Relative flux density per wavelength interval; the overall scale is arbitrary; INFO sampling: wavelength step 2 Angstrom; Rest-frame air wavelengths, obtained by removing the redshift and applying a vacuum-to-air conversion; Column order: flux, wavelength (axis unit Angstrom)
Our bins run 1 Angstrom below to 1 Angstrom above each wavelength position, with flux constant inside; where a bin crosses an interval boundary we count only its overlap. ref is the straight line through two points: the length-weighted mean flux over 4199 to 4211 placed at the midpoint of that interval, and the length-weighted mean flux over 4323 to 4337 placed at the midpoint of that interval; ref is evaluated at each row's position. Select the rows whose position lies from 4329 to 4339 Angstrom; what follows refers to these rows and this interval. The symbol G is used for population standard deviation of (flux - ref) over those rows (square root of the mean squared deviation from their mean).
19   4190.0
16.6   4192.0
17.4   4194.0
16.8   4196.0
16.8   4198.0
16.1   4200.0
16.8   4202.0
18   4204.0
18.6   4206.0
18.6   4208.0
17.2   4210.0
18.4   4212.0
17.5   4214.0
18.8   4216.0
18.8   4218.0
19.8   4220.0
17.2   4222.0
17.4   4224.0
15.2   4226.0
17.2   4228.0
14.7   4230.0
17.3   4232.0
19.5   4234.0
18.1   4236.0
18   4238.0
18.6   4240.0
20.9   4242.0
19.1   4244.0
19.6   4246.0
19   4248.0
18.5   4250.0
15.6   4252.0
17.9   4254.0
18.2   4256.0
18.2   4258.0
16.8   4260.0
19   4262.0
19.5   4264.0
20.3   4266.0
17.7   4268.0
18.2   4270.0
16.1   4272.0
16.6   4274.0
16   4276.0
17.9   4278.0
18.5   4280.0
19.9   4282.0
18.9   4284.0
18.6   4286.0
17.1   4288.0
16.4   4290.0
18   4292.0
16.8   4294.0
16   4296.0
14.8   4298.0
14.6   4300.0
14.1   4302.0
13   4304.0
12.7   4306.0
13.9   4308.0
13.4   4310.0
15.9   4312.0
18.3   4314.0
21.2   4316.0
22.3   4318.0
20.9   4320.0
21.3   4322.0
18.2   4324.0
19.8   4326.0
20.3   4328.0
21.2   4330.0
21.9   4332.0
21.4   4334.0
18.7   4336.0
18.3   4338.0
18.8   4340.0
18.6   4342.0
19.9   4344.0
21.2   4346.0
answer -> 1.5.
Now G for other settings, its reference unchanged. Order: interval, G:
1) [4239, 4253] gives 1.5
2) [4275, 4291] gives 1.3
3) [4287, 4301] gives 1.2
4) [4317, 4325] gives 1.6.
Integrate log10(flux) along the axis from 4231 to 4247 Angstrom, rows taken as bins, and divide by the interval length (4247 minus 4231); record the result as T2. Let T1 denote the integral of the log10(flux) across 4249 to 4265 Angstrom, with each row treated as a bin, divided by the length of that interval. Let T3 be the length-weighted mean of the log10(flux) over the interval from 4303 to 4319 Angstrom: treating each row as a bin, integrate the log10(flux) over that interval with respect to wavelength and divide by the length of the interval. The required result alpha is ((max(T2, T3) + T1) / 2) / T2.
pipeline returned 0.99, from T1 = 1.253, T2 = 1.28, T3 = 1.20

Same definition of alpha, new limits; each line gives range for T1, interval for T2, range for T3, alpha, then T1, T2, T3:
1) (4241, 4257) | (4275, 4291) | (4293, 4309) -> 1.01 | 1.268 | 1.25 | 1.16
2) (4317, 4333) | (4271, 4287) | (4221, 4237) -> 1.03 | 1.316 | 1.25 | 1.23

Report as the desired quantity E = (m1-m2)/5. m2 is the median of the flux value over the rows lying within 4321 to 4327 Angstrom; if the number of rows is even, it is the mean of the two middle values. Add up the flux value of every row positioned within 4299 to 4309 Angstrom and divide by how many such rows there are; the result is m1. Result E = -1.23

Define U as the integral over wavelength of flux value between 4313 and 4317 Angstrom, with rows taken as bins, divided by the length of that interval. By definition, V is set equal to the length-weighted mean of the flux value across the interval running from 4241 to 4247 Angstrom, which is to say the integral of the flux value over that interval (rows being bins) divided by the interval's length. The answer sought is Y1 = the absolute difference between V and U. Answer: 0.1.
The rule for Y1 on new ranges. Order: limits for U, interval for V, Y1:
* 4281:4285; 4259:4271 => 0.8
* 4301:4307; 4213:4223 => 5.2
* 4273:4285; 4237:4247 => 1.3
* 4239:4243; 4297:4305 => 5.6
